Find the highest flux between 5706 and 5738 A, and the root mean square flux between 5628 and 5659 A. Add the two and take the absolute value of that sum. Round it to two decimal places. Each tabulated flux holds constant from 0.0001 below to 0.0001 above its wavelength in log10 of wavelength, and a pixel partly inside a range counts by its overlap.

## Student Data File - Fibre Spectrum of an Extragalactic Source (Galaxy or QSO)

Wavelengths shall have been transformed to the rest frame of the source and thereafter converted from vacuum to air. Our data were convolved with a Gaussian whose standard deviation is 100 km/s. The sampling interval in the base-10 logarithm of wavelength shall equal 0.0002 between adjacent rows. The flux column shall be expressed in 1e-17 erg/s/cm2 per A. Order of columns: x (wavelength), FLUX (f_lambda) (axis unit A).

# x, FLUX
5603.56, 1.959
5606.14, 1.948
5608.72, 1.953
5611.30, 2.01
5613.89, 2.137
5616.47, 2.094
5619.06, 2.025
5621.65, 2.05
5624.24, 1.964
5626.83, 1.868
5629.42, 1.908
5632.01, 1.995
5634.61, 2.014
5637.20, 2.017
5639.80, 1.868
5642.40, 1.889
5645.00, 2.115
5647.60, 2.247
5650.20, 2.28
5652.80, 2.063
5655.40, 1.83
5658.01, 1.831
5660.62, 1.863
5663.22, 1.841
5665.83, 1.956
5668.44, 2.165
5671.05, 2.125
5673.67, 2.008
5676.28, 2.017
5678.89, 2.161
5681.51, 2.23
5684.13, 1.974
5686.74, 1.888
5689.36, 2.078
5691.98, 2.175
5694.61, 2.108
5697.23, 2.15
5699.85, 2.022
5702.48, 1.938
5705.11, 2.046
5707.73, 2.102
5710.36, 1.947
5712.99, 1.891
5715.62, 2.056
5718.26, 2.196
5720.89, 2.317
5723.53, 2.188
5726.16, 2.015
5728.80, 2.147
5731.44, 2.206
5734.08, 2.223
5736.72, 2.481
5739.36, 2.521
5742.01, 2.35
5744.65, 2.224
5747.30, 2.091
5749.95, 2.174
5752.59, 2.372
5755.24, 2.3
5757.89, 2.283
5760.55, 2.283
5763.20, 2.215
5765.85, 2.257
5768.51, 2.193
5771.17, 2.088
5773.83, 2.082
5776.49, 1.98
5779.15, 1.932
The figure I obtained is 4.49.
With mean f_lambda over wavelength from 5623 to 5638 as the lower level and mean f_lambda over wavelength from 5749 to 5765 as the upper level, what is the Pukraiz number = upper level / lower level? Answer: 1.16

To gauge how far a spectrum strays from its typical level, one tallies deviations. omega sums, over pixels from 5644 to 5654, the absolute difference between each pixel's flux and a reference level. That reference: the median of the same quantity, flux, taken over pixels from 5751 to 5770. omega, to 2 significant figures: 0.43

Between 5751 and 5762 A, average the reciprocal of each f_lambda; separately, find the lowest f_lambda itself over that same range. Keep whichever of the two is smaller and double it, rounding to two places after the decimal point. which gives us 0.87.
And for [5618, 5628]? 1.01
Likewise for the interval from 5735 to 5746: 0.84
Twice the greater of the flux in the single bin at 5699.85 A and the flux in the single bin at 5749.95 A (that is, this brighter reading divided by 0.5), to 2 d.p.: 4.35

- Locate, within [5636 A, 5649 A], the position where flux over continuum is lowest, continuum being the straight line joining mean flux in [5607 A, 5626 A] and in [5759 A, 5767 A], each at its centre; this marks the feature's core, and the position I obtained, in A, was 5639.80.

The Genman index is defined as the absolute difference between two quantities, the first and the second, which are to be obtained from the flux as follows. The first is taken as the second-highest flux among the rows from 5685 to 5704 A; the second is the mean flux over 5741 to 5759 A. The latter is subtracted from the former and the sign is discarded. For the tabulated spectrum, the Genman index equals 0.11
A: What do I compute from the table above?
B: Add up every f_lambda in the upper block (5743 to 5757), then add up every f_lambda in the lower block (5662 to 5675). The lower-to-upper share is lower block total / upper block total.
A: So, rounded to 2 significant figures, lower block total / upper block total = 0.90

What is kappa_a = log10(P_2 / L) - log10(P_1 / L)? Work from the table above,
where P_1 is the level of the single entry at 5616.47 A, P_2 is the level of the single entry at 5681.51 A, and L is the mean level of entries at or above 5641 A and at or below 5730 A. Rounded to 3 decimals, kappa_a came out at 0.027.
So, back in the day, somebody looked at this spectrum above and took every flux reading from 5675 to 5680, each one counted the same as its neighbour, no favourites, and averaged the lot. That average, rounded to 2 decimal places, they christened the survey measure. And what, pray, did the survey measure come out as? 2.09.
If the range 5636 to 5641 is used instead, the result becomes 1.94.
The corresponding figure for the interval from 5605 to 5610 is 1.95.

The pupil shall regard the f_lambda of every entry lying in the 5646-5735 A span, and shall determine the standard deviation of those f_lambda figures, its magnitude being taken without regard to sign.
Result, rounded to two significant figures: 0.14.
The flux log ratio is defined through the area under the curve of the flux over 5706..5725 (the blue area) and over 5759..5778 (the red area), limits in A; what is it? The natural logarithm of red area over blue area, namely 0.0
